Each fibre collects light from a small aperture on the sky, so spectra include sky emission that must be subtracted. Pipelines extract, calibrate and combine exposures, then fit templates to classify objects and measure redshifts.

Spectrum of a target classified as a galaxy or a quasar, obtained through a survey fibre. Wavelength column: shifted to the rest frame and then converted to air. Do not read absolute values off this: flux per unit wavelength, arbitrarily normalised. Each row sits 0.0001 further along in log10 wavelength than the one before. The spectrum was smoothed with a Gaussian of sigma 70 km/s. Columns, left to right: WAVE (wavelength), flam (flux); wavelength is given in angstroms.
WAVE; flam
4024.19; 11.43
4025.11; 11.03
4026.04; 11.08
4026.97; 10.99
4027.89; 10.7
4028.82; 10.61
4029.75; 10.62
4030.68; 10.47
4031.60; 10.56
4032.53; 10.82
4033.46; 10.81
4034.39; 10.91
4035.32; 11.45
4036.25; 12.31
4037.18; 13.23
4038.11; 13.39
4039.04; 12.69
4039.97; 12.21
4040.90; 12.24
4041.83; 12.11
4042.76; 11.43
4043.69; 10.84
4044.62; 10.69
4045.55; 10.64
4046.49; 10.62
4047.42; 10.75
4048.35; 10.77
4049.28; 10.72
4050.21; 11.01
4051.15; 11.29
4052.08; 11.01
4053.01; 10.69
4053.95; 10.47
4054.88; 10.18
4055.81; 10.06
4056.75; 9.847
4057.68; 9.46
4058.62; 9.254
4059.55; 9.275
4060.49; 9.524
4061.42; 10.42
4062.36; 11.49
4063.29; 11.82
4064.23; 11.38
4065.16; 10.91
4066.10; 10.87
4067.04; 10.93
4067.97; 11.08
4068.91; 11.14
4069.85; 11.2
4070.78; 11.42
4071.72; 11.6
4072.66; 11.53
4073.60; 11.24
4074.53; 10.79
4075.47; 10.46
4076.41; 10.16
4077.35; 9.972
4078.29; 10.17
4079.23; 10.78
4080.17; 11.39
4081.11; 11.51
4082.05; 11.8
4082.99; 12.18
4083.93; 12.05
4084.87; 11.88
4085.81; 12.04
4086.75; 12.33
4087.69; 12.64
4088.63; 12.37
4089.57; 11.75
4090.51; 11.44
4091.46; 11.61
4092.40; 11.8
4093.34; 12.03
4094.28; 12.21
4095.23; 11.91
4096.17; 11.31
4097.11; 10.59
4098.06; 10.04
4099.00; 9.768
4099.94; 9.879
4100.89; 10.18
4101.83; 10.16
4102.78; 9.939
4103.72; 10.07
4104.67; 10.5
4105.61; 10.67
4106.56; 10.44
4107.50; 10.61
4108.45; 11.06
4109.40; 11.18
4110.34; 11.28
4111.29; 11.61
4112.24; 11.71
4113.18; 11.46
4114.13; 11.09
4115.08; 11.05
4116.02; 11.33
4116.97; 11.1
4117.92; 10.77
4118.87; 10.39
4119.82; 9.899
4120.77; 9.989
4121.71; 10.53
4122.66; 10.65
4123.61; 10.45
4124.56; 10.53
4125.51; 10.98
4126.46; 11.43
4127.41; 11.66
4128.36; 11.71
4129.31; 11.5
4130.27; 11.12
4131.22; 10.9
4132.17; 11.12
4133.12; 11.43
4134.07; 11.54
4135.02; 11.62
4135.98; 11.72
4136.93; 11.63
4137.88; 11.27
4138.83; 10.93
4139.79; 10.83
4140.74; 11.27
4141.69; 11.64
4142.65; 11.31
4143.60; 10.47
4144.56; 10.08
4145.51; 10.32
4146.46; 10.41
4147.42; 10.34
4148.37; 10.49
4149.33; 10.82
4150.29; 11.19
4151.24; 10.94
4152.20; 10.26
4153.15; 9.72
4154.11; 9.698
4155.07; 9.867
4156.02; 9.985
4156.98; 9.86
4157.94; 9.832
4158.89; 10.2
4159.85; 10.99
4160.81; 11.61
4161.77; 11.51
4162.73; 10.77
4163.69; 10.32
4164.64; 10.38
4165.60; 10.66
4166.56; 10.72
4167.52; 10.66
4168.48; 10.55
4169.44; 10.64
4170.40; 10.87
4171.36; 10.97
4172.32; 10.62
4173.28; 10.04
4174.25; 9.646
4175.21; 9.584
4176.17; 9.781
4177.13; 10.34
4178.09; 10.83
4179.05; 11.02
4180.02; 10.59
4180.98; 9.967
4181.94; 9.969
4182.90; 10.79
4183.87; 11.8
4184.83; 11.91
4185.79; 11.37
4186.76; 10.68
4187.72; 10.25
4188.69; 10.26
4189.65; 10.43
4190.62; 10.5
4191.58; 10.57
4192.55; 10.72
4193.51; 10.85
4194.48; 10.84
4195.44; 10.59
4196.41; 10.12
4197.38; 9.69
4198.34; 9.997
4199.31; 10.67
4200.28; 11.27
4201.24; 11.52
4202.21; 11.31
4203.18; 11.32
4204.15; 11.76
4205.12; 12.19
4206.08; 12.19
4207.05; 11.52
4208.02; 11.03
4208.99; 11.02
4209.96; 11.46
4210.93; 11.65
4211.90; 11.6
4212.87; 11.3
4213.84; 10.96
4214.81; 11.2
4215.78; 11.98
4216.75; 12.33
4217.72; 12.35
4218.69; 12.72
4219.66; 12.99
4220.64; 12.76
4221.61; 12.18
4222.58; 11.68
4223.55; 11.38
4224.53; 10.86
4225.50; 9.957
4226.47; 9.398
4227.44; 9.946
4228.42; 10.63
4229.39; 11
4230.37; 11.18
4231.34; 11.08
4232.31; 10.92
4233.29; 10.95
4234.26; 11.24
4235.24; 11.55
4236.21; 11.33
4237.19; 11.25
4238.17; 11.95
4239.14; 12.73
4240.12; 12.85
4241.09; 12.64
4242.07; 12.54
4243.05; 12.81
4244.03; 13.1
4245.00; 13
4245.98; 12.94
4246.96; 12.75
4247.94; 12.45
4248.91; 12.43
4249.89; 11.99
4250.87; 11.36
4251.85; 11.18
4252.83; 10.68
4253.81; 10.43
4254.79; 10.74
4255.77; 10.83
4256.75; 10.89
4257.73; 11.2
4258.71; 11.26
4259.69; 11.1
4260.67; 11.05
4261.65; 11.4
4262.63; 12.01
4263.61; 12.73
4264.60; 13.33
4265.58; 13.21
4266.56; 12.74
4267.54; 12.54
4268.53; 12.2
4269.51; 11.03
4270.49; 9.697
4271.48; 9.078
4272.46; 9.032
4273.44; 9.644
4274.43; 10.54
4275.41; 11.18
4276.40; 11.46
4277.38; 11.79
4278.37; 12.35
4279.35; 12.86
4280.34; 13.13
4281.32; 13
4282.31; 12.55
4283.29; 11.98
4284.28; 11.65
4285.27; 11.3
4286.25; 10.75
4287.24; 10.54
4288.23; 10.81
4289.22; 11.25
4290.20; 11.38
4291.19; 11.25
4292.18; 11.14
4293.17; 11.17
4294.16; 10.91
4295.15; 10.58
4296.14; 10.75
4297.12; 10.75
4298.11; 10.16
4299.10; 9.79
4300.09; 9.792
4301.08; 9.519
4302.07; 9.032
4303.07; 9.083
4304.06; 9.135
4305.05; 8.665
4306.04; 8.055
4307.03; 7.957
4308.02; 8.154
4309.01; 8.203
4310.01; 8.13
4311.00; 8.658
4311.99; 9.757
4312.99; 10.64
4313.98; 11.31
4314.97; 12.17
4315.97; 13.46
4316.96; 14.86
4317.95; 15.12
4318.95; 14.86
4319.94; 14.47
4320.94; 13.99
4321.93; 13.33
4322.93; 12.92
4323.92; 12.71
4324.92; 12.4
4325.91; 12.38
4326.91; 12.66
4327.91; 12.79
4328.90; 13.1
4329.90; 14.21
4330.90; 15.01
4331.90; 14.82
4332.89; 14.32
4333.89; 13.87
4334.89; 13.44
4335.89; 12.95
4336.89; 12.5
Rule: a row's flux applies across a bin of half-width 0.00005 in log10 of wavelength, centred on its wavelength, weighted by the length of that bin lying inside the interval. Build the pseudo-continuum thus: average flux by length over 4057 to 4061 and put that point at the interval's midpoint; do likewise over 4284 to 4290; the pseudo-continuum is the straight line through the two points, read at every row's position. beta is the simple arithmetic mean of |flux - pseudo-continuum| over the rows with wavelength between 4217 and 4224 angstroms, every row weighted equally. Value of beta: 1.7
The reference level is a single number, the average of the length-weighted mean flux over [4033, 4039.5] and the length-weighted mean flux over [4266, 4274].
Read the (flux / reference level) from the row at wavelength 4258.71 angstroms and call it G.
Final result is 0.98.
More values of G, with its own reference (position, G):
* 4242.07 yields 1.10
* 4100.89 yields 0.89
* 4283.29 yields 1.05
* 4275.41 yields 0.98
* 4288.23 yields 0.95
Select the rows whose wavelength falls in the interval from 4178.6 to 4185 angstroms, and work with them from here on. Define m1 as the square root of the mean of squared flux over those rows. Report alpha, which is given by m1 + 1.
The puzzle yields 11.9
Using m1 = 10.9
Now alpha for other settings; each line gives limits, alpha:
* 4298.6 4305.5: 10.3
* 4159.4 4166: 11.9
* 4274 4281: 12.9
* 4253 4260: 11.9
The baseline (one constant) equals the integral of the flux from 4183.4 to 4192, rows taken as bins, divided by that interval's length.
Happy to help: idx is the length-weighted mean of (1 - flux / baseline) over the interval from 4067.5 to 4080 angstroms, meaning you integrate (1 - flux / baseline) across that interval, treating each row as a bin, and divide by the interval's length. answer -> 0.00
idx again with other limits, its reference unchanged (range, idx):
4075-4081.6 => 0.02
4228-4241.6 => -0.06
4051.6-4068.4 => 0.04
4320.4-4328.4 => -0.19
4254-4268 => -0.08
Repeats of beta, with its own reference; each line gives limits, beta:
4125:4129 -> 1.5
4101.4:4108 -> 0.6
